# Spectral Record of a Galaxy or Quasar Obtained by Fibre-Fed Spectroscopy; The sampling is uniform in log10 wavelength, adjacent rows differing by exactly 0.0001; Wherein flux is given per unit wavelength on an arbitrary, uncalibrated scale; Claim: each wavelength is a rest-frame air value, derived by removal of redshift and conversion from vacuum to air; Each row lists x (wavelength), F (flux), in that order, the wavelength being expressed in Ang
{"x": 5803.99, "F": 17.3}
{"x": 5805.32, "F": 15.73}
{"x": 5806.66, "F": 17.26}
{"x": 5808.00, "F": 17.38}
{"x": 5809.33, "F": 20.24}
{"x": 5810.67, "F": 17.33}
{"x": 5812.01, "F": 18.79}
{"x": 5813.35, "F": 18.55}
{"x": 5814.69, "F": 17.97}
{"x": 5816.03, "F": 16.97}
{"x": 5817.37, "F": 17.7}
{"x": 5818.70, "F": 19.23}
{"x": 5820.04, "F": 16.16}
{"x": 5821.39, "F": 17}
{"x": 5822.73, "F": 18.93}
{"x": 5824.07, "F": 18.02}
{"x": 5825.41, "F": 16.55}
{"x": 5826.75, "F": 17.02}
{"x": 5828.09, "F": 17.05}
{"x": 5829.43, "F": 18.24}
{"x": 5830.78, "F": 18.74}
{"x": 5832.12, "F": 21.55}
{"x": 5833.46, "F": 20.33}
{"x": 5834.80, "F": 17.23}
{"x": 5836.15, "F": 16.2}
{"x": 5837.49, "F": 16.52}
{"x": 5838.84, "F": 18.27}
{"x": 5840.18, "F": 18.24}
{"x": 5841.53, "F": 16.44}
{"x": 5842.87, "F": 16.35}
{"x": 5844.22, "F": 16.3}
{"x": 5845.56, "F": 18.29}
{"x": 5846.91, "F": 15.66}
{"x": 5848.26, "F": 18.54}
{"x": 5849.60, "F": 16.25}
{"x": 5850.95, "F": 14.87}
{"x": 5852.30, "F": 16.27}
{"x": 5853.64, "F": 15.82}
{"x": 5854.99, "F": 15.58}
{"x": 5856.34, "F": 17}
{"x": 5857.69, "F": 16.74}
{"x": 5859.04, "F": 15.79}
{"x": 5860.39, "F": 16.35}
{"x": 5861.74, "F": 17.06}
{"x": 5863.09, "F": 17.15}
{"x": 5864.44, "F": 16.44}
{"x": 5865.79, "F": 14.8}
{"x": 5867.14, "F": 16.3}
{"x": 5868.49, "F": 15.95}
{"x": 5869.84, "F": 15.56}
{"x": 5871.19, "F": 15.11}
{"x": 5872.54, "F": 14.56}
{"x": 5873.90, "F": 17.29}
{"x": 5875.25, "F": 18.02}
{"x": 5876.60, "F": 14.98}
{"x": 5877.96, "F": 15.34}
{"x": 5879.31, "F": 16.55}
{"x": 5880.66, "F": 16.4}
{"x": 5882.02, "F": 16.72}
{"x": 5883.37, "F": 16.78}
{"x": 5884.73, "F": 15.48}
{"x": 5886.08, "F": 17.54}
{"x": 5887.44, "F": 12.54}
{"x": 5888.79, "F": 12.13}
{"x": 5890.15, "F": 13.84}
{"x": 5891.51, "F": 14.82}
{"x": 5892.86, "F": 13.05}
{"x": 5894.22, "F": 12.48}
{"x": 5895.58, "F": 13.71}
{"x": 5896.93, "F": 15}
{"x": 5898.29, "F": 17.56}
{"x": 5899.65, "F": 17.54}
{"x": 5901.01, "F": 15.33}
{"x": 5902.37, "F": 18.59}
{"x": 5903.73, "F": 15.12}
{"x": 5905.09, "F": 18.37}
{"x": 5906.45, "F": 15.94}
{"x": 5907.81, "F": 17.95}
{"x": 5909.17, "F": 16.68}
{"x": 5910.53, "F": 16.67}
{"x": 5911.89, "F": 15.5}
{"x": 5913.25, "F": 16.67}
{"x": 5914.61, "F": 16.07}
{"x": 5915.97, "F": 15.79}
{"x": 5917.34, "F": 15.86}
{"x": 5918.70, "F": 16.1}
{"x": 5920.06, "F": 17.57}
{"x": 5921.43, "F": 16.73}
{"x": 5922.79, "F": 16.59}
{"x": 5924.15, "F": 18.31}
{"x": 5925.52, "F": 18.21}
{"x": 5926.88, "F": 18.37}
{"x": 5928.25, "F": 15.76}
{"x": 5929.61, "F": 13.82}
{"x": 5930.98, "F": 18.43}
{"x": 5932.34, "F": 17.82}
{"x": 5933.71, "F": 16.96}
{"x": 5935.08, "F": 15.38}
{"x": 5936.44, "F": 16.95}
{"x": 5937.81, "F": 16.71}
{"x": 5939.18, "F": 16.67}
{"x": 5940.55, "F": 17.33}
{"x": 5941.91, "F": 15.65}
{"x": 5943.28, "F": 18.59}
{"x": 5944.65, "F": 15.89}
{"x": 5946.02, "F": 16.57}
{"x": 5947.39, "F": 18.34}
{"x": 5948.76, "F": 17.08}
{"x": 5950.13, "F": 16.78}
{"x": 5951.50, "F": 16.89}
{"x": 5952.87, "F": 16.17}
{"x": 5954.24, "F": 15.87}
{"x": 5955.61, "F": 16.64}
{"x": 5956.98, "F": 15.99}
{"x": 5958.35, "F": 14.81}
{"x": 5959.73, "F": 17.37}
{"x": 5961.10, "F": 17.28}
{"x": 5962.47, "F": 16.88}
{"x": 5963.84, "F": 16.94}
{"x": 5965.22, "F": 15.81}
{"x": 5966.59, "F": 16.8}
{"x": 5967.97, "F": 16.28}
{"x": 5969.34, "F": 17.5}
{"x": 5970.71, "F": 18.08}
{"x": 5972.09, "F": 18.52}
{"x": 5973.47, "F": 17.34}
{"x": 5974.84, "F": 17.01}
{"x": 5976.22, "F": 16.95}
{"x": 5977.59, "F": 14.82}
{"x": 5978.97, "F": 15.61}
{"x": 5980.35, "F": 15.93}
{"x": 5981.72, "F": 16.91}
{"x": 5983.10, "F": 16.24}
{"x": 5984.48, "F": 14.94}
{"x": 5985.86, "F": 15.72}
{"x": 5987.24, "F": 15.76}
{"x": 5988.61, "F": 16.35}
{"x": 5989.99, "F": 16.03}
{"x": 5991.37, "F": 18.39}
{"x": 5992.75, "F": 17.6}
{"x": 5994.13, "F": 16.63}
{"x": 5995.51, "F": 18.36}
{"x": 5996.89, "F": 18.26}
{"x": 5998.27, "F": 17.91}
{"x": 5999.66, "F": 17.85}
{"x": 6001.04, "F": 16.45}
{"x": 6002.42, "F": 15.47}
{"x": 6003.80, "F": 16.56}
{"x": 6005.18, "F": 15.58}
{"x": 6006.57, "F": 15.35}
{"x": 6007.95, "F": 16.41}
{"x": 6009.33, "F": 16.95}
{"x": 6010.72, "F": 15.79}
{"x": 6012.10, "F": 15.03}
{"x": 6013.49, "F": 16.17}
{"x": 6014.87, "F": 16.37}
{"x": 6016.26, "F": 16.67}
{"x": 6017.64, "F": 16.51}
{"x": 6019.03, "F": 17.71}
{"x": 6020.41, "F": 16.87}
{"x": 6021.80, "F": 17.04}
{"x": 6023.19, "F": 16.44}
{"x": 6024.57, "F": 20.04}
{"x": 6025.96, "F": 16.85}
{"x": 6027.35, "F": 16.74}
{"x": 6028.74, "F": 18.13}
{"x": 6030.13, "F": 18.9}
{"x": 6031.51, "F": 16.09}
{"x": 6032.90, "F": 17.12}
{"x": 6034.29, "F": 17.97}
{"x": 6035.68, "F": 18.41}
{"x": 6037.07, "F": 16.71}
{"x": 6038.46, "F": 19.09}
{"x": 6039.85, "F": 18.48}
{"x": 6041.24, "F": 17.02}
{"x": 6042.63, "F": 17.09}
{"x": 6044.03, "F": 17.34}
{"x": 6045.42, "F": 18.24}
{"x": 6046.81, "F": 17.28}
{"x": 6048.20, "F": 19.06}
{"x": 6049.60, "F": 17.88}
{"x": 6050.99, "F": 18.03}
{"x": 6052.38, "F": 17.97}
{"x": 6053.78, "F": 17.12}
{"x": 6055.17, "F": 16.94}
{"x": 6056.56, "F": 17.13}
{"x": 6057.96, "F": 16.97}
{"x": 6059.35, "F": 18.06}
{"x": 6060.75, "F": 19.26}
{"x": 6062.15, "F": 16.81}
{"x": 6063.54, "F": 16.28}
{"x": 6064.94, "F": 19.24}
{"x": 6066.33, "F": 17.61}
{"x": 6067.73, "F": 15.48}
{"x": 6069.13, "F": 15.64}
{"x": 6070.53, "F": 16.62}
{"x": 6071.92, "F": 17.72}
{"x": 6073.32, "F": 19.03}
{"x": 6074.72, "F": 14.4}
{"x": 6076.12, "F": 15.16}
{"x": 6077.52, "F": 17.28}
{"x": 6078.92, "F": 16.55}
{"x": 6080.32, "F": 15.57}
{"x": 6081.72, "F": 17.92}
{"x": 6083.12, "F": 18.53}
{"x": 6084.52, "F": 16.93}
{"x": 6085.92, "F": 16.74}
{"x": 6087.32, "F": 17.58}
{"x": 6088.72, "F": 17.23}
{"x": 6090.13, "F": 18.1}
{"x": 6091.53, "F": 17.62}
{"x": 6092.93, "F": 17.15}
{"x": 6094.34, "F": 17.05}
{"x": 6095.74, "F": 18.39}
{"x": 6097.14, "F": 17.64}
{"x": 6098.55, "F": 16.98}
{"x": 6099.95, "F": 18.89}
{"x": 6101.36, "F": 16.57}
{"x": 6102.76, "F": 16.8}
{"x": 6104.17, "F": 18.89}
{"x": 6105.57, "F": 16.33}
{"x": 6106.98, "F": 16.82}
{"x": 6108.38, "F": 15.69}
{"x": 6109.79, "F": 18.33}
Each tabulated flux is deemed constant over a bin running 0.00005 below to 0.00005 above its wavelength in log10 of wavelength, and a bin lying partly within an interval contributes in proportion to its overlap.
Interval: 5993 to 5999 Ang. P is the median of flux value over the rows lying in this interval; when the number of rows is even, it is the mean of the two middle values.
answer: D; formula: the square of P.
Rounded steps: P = 18.1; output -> 327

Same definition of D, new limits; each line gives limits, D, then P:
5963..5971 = 285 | 16.9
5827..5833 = 342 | 18.5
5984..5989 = 248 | 15.7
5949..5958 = 269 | 16.4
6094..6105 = 301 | 17.3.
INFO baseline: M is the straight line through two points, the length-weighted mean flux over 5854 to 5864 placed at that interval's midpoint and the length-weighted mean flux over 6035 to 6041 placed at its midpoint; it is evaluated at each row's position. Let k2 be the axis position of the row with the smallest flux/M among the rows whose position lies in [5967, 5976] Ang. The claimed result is 5967.97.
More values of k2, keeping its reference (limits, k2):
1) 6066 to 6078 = 6074.72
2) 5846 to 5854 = 5850.95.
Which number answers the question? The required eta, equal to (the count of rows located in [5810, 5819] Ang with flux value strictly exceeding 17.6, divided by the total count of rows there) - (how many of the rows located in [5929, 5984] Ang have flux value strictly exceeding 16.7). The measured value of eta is -22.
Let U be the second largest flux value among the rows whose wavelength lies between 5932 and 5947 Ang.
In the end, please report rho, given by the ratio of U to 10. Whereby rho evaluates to 1.78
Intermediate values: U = 17.82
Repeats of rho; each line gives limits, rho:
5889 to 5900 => 1.75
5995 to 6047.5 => 1.91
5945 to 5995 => 1.84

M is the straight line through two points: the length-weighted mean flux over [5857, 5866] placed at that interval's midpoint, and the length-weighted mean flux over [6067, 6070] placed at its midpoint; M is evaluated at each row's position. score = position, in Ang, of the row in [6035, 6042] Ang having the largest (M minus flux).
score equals 6037.07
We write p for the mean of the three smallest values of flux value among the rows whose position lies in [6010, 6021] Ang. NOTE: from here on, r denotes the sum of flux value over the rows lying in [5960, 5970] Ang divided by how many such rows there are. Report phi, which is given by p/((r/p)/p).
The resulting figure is 229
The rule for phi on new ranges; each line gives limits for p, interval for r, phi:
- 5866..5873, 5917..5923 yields 207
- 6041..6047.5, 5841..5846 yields 298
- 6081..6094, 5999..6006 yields 297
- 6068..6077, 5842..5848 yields 205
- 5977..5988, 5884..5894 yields 244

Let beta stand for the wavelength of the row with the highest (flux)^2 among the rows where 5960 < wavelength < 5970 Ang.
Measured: 5969.34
